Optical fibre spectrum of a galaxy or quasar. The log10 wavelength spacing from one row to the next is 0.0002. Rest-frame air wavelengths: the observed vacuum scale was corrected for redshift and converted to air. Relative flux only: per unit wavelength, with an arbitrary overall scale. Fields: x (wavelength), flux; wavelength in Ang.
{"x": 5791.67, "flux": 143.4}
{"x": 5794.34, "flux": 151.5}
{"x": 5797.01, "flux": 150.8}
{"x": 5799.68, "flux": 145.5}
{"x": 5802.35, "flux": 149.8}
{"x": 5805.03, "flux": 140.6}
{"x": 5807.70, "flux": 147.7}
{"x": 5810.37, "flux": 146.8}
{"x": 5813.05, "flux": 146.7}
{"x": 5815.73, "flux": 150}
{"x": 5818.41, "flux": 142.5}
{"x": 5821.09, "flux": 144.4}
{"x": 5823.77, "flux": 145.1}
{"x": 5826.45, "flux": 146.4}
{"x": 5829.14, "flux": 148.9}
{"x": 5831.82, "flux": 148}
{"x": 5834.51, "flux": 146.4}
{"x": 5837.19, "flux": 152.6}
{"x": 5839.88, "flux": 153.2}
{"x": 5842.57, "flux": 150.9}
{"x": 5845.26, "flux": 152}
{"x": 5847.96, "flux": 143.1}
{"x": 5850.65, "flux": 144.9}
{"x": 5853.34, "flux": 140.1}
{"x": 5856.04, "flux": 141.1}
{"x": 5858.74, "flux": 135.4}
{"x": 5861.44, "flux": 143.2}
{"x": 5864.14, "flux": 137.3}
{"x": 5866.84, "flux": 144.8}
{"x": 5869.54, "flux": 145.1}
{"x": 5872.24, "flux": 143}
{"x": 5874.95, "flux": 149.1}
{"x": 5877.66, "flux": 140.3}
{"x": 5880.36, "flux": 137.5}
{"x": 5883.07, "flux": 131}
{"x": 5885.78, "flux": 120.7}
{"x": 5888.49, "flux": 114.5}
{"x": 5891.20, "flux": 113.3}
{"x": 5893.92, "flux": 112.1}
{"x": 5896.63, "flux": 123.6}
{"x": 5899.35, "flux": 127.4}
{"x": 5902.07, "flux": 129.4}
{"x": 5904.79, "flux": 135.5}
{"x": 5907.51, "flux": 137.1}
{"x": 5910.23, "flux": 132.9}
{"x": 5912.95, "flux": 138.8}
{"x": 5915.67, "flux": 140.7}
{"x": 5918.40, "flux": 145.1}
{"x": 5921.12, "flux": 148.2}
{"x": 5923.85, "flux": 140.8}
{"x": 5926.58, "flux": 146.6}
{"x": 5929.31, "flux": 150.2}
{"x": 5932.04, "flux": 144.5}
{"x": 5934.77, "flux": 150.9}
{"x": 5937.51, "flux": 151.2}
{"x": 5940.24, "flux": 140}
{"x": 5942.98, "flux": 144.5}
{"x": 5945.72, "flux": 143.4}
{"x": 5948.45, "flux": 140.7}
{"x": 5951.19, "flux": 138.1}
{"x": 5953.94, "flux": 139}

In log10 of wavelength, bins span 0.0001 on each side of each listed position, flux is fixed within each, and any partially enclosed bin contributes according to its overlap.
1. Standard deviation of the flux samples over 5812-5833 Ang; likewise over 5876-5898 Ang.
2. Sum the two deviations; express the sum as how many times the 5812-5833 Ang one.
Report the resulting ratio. 5.47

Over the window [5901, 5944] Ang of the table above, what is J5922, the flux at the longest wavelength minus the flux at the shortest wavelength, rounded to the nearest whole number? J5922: 15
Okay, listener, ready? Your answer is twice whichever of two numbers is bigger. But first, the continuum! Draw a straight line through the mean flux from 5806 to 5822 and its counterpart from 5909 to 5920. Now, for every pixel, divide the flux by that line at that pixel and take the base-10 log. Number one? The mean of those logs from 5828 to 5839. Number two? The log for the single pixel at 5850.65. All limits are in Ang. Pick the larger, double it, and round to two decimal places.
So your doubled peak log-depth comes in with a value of 0.02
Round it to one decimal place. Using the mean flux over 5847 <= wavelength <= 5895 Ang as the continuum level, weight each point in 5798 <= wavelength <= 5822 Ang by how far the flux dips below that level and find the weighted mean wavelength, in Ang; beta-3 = 5810.1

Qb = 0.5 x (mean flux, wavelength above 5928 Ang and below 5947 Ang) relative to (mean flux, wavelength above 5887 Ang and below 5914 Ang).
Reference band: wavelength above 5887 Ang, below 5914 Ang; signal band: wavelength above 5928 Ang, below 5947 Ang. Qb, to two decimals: 0.58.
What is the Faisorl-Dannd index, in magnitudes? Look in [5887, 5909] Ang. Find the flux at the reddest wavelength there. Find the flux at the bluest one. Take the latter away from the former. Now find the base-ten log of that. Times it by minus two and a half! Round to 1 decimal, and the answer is -3.4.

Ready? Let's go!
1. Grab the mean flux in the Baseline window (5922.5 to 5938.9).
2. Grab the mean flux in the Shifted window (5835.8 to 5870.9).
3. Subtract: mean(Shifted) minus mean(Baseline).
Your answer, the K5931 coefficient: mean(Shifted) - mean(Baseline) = -2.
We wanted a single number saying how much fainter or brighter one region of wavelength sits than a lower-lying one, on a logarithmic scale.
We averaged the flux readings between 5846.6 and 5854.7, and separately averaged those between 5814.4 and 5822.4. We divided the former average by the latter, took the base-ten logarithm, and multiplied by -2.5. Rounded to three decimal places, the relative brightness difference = 0.022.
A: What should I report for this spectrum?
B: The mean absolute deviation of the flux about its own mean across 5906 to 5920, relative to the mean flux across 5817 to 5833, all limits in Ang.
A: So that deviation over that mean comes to 0.0218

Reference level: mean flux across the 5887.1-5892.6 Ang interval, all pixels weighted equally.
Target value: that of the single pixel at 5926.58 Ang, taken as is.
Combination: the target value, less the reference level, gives 33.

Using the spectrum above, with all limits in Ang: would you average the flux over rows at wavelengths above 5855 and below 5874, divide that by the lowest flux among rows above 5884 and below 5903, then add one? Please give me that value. 2.26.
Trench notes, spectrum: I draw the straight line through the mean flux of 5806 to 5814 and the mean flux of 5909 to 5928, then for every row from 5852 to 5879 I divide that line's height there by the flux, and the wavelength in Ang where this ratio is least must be 5874.95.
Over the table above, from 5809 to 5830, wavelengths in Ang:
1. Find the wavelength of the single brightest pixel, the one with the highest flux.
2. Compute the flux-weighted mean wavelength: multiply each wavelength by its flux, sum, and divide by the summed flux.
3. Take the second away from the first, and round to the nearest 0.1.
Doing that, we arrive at -4.0 Ang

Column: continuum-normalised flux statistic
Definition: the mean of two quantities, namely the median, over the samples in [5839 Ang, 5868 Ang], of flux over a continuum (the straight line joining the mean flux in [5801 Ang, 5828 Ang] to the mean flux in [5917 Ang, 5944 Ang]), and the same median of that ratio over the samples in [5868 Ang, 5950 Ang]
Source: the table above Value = 0.97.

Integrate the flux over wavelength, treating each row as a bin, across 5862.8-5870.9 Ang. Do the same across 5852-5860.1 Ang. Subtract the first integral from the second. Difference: -31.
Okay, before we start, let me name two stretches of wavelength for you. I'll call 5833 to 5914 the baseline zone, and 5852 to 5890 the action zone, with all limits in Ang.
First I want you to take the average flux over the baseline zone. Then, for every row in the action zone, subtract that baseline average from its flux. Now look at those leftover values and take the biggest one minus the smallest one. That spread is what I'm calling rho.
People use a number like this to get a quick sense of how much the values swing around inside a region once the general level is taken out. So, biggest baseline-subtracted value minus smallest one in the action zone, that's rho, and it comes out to 35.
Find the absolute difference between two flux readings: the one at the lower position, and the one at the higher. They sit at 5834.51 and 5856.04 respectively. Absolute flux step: 5.3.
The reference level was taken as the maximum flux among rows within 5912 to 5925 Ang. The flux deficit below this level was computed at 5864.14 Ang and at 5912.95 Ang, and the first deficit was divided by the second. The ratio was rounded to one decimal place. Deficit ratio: 1.2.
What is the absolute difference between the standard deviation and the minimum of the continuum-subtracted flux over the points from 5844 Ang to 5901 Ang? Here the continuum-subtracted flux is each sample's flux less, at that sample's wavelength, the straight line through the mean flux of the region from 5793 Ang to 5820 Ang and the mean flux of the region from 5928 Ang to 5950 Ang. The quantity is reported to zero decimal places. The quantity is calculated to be 46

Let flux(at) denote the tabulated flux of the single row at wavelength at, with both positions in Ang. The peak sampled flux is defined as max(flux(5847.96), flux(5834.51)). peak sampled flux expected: 146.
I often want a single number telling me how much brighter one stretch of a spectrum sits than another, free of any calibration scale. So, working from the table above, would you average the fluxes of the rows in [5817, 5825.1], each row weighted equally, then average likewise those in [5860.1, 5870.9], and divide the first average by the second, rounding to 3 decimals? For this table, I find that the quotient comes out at 1.010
